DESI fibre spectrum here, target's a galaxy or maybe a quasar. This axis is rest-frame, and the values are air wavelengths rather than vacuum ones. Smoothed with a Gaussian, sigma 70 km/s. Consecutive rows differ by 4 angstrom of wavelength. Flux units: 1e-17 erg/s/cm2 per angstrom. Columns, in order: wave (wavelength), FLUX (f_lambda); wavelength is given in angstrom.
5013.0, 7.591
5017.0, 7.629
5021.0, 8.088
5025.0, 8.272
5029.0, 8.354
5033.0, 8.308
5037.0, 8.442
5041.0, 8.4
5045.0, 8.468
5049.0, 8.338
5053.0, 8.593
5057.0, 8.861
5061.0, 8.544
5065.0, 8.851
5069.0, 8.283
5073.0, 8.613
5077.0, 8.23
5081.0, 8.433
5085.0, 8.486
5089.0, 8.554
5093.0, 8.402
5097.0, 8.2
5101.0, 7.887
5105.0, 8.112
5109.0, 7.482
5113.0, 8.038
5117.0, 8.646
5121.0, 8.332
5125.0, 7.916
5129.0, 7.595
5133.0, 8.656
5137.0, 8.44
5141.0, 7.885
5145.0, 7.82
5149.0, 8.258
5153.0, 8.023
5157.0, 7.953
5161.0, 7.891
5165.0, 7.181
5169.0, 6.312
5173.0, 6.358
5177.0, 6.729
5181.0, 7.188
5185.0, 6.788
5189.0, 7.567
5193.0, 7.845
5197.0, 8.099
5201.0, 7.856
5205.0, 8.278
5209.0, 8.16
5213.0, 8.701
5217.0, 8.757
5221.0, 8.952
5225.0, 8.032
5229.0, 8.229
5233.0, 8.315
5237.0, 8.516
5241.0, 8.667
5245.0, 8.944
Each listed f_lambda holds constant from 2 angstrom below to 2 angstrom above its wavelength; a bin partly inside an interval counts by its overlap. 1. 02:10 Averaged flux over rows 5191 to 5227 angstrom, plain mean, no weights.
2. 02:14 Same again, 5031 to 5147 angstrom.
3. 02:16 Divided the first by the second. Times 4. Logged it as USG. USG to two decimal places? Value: 4.00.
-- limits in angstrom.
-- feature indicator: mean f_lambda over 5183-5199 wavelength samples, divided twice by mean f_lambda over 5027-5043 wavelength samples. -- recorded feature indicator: 0.108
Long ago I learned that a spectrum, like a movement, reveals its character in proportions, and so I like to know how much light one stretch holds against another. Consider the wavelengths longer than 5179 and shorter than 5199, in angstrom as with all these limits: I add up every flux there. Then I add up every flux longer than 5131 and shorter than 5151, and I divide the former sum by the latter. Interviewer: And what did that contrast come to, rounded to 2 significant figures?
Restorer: 0.91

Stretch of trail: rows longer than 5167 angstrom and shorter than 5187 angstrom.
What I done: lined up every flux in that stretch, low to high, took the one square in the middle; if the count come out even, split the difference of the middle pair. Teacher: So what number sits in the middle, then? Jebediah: 6.73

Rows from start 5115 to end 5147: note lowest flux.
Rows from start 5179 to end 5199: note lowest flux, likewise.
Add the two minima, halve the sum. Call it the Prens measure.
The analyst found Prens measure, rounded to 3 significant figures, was 7.19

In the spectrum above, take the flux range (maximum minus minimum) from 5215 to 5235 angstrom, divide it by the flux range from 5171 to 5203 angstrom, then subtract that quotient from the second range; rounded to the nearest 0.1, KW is 1.2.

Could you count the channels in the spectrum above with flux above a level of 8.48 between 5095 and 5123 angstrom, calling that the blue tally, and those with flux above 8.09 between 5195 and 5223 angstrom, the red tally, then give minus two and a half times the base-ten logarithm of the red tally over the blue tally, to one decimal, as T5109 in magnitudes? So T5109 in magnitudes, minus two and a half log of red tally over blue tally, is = -1.9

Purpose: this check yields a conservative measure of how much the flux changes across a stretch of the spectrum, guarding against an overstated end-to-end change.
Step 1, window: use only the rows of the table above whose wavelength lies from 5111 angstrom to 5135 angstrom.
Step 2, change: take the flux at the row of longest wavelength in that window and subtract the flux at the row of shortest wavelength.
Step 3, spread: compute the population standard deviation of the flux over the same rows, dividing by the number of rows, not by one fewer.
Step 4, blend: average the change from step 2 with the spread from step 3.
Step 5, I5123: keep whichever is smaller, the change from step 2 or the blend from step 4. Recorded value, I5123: 0.50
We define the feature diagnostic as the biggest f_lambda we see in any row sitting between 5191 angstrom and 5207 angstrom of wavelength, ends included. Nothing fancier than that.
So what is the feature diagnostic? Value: 8.278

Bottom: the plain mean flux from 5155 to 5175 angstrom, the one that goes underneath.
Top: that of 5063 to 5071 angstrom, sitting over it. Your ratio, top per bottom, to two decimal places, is 1.20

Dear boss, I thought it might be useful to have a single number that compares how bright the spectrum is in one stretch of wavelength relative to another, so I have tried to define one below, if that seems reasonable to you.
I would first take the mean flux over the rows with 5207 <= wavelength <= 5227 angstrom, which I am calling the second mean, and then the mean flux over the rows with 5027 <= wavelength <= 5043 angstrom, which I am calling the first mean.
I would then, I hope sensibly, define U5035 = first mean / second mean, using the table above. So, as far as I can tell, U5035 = 0.98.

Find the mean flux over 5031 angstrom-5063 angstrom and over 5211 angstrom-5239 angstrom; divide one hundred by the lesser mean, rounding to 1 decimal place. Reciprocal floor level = 11.8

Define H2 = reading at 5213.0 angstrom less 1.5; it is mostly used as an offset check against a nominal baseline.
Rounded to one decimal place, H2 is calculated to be 7.2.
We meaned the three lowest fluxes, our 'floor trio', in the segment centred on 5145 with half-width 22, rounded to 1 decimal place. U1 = 7.5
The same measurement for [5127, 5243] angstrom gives 6.5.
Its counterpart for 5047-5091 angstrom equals 8.3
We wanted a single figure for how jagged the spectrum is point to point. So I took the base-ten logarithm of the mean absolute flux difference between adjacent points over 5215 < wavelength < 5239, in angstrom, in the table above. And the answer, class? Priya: -0.50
